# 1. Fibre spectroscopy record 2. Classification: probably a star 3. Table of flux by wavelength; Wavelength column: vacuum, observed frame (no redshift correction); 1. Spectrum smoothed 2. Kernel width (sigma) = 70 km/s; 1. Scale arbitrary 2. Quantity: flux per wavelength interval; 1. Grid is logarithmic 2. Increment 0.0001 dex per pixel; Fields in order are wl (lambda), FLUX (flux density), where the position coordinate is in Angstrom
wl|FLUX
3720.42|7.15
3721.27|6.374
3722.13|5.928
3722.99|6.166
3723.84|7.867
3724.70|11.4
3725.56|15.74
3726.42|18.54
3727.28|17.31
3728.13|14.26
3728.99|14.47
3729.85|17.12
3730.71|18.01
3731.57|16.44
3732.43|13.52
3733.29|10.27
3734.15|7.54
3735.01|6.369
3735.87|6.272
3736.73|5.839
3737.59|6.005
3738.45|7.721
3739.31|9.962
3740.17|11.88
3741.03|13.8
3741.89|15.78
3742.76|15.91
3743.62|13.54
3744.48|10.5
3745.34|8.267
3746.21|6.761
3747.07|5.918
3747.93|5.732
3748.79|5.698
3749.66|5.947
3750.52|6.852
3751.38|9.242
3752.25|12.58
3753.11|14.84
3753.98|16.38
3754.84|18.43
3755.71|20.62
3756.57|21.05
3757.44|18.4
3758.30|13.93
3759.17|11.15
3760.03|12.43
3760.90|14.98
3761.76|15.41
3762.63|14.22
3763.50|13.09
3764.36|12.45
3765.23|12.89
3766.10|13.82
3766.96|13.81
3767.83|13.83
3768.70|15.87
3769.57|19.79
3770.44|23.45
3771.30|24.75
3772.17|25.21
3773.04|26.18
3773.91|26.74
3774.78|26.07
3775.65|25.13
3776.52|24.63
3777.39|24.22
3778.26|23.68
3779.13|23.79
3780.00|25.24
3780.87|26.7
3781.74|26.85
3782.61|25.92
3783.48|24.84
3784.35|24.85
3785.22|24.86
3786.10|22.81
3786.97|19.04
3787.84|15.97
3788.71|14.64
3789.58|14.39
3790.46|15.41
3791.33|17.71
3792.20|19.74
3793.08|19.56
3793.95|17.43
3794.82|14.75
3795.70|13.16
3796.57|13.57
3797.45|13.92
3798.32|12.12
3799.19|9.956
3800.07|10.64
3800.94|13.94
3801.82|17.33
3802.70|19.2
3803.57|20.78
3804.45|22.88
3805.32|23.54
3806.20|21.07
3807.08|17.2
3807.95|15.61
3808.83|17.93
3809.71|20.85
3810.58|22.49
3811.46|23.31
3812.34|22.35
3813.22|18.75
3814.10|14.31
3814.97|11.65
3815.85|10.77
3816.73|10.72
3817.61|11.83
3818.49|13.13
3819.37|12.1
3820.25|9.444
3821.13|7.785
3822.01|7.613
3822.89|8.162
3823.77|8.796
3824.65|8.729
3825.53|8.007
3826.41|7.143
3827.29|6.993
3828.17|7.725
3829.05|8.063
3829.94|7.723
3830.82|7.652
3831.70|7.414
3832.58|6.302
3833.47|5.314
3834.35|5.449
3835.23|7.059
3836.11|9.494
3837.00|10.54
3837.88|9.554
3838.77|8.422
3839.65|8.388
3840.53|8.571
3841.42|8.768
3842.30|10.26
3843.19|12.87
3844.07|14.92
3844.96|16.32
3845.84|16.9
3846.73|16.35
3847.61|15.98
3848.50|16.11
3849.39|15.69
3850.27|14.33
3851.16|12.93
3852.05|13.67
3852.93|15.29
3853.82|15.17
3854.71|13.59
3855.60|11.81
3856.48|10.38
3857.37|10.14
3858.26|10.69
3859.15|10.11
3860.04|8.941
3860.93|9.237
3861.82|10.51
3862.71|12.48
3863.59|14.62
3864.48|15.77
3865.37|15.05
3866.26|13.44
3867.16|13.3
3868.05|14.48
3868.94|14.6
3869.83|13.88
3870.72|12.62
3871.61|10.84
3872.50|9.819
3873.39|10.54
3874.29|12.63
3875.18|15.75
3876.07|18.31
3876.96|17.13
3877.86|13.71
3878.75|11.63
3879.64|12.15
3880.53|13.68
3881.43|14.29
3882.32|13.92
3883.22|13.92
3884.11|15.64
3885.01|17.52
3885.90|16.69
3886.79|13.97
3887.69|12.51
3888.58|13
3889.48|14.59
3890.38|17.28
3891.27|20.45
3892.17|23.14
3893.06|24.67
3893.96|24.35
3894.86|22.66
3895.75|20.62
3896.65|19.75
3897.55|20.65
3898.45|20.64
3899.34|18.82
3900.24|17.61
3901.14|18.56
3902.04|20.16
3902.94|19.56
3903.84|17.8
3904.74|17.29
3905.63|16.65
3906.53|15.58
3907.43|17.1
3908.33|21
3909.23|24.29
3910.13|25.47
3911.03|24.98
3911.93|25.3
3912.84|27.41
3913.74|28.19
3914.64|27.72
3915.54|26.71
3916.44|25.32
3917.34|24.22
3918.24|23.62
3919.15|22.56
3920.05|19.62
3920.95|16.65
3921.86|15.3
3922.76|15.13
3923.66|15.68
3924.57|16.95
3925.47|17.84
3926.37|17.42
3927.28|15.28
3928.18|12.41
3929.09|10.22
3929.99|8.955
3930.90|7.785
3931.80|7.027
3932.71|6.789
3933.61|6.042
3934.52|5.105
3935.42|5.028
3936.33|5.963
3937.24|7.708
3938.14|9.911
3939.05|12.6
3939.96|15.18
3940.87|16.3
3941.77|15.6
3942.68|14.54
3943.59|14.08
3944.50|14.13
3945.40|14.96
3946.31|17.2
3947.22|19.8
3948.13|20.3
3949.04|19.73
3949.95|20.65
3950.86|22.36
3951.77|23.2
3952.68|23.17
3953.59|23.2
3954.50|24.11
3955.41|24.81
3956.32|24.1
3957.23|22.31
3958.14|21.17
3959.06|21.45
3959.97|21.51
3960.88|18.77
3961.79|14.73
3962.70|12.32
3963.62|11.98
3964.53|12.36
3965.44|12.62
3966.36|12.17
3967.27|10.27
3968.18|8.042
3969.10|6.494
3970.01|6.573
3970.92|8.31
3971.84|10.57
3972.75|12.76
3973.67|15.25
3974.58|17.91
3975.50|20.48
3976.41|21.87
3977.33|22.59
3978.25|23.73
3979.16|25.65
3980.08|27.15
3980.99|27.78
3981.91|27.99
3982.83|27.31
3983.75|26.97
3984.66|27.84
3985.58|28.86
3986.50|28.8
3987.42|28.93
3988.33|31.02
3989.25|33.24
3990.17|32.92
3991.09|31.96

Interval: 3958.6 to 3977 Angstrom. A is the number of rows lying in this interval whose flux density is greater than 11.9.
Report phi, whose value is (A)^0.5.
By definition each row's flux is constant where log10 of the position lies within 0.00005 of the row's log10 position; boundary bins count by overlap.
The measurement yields 3.7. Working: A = 14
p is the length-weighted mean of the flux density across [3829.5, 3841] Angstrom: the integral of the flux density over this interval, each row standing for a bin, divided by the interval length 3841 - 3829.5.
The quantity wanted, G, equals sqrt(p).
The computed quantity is 2.80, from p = 7.8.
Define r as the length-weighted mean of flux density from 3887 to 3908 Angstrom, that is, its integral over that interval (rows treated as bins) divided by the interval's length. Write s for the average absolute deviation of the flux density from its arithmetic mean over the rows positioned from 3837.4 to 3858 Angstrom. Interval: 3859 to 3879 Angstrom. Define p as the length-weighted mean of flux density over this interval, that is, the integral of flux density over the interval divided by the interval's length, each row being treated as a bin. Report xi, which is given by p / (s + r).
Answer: 0.61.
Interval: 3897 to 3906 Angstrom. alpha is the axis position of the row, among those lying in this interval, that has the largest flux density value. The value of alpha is 3897.55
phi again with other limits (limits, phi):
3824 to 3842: 0.0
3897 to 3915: 4.5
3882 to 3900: 4.5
